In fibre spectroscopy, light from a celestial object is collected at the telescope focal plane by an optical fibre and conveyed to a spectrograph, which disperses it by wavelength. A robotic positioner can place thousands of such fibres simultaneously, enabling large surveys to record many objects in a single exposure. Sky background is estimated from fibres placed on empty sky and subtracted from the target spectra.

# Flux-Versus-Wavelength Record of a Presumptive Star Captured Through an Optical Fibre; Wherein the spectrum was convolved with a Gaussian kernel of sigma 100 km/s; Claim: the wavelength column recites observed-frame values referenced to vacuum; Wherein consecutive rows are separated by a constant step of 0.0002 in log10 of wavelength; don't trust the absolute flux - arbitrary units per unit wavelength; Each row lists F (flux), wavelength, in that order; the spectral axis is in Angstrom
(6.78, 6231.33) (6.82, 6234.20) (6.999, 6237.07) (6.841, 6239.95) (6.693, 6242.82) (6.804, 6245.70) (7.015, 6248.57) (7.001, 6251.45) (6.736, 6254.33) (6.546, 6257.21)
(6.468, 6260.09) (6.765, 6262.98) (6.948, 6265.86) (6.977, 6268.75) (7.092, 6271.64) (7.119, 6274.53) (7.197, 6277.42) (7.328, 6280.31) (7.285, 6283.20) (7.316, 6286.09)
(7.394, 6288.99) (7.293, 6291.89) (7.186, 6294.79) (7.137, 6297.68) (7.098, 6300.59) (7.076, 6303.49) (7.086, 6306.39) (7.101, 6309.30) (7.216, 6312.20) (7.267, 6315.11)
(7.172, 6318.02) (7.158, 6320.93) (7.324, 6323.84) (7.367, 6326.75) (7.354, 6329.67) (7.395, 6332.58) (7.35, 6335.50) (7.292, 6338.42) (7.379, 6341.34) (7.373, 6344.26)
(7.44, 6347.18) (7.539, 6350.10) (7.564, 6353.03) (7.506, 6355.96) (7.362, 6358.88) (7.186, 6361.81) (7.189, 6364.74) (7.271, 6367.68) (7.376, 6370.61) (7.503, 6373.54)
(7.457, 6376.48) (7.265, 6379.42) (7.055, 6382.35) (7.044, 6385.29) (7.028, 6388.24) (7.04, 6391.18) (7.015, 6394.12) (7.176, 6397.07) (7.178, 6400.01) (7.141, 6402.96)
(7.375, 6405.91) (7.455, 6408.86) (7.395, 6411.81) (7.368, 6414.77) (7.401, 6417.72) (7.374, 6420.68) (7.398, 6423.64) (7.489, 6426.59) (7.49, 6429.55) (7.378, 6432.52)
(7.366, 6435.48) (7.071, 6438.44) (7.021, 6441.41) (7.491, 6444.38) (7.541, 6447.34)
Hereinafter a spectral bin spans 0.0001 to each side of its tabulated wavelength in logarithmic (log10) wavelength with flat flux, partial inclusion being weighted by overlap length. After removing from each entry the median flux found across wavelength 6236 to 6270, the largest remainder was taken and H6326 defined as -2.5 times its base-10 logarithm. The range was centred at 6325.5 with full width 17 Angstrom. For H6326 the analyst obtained 0.61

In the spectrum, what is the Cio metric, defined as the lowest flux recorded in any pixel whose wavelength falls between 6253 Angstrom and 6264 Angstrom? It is 6.468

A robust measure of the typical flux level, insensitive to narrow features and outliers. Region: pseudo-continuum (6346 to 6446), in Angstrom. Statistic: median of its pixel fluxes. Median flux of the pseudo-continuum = 7.4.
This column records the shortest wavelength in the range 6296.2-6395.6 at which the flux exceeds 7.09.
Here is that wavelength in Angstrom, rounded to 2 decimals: 6297.68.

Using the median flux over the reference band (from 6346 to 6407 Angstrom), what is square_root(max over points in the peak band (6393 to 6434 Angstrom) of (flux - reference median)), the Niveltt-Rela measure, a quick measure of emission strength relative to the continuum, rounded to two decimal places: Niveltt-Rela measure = 0.47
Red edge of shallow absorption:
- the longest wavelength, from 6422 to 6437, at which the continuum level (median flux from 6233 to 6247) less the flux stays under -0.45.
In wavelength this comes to 6435.48 Angstrom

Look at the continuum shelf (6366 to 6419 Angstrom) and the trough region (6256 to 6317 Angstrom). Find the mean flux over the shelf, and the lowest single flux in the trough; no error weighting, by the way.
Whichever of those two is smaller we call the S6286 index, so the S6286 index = 6.47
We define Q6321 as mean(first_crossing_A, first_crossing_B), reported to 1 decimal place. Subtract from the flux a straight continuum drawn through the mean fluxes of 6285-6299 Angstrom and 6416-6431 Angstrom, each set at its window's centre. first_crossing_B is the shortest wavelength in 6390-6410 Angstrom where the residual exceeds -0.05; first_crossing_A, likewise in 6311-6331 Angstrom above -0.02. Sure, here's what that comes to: 6364.9 Angstrom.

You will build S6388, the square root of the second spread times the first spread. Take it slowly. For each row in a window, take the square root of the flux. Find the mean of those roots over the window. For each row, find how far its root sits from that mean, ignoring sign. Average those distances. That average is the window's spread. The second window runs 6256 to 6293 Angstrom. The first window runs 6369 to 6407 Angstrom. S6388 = 0.035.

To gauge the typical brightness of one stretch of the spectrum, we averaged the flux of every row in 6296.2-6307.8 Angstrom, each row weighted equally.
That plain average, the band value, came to 7.10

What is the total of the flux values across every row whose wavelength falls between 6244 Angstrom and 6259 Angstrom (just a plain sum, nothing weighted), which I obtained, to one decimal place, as 34.1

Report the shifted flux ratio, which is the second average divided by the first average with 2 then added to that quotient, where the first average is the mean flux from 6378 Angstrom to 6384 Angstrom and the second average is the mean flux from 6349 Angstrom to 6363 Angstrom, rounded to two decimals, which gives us 3.04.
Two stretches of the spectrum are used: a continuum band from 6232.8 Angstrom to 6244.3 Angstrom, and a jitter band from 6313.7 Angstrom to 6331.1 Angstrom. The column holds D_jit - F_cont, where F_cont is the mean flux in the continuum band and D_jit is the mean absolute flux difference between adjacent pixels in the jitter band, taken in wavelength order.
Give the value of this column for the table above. -6.77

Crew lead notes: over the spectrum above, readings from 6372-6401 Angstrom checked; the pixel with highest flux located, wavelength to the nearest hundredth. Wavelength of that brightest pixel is 6373.54 Angstrom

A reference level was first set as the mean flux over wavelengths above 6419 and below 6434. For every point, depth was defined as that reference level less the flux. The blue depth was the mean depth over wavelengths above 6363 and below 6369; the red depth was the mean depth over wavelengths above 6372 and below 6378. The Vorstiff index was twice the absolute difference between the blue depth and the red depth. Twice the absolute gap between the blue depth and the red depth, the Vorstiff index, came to 0.50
